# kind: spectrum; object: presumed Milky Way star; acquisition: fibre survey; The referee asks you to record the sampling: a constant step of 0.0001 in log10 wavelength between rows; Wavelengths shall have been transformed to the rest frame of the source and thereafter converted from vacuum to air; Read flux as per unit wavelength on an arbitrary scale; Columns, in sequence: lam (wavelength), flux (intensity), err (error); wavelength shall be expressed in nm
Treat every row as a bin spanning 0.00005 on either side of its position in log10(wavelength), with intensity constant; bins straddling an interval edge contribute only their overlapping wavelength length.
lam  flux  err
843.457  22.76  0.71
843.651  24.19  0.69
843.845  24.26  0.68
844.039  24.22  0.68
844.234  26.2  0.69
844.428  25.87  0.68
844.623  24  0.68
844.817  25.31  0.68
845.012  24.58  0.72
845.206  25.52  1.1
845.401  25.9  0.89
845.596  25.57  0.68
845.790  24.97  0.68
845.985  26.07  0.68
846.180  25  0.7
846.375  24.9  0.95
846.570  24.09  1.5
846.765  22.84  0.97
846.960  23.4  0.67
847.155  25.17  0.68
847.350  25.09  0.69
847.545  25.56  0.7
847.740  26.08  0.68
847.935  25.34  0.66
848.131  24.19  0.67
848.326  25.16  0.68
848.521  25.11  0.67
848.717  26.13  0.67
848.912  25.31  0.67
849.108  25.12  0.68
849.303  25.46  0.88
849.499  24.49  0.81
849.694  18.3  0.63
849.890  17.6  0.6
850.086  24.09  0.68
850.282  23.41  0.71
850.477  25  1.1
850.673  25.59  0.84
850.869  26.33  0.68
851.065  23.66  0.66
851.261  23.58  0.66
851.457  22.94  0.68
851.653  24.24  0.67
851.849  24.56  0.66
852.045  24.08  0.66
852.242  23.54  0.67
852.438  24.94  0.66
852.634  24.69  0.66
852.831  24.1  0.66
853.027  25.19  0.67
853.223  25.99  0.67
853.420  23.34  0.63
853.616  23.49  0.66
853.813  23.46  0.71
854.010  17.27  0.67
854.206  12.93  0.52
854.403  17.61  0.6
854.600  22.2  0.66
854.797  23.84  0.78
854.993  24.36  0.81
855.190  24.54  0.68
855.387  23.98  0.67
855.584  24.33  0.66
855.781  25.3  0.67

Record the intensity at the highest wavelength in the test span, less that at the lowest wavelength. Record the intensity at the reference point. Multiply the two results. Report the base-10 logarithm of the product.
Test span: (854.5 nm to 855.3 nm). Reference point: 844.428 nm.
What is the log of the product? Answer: 1.8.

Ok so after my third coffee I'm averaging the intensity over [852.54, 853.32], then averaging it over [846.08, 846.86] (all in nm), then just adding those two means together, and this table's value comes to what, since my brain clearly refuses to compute 49.2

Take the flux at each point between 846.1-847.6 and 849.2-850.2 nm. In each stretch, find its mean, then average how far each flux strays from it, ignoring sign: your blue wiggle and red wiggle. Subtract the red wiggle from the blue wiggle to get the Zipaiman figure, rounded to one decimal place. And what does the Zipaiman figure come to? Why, -2.4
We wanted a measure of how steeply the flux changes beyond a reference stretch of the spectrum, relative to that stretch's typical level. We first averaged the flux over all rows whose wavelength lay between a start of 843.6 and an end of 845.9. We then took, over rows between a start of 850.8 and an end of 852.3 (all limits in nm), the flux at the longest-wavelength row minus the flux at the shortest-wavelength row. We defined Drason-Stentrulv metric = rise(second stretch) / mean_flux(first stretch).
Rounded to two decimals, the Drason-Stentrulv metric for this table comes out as -0.11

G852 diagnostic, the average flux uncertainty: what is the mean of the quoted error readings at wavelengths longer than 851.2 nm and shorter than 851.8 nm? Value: 0.670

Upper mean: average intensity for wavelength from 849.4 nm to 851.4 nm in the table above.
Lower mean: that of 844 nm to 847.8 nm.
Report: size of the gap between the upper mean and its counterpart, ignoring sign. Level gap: 1.8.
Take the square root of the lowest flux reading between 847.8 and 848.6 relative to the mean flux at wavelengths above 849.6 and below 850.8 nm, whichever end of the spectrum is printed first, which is 1.04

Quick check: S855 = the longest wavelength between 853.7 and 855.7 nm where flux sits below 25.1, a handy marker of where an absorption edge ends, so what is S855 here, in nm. 855.584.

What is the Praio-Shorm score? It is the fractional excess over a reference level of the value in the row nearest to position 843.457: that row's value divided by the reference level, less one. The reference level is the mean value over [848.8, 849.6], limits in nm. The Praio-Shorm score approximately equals -0.09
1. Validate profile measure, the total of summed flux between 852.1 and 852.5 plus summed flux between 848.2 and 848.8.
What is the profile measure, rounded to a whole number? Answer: 125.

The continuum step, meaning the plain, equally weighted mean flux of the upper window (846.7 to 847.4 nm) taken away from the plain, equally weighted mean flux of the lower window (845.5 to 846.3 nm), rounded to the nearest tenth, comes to 1.3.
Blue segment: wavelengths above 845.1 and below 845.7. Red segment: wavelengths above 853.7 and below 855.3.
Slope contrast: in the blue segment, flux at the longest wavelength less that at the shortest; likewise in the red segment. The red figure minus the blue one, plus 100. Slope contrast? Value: 101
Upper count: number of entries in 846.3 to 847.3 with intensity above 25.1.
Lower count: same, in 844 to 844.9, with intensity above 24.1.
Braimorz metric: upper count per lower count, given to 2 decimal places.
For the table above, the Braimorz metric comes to 0.25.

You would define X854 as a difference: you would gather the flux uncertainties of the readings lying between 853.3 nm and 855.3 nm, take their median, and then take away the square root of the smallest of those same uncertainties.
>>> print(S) -0.056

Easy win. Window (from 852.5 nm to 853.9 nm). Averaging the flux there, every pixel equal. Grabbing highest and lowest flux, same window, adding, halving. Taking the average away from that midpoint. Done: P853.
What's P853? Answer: 0.3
